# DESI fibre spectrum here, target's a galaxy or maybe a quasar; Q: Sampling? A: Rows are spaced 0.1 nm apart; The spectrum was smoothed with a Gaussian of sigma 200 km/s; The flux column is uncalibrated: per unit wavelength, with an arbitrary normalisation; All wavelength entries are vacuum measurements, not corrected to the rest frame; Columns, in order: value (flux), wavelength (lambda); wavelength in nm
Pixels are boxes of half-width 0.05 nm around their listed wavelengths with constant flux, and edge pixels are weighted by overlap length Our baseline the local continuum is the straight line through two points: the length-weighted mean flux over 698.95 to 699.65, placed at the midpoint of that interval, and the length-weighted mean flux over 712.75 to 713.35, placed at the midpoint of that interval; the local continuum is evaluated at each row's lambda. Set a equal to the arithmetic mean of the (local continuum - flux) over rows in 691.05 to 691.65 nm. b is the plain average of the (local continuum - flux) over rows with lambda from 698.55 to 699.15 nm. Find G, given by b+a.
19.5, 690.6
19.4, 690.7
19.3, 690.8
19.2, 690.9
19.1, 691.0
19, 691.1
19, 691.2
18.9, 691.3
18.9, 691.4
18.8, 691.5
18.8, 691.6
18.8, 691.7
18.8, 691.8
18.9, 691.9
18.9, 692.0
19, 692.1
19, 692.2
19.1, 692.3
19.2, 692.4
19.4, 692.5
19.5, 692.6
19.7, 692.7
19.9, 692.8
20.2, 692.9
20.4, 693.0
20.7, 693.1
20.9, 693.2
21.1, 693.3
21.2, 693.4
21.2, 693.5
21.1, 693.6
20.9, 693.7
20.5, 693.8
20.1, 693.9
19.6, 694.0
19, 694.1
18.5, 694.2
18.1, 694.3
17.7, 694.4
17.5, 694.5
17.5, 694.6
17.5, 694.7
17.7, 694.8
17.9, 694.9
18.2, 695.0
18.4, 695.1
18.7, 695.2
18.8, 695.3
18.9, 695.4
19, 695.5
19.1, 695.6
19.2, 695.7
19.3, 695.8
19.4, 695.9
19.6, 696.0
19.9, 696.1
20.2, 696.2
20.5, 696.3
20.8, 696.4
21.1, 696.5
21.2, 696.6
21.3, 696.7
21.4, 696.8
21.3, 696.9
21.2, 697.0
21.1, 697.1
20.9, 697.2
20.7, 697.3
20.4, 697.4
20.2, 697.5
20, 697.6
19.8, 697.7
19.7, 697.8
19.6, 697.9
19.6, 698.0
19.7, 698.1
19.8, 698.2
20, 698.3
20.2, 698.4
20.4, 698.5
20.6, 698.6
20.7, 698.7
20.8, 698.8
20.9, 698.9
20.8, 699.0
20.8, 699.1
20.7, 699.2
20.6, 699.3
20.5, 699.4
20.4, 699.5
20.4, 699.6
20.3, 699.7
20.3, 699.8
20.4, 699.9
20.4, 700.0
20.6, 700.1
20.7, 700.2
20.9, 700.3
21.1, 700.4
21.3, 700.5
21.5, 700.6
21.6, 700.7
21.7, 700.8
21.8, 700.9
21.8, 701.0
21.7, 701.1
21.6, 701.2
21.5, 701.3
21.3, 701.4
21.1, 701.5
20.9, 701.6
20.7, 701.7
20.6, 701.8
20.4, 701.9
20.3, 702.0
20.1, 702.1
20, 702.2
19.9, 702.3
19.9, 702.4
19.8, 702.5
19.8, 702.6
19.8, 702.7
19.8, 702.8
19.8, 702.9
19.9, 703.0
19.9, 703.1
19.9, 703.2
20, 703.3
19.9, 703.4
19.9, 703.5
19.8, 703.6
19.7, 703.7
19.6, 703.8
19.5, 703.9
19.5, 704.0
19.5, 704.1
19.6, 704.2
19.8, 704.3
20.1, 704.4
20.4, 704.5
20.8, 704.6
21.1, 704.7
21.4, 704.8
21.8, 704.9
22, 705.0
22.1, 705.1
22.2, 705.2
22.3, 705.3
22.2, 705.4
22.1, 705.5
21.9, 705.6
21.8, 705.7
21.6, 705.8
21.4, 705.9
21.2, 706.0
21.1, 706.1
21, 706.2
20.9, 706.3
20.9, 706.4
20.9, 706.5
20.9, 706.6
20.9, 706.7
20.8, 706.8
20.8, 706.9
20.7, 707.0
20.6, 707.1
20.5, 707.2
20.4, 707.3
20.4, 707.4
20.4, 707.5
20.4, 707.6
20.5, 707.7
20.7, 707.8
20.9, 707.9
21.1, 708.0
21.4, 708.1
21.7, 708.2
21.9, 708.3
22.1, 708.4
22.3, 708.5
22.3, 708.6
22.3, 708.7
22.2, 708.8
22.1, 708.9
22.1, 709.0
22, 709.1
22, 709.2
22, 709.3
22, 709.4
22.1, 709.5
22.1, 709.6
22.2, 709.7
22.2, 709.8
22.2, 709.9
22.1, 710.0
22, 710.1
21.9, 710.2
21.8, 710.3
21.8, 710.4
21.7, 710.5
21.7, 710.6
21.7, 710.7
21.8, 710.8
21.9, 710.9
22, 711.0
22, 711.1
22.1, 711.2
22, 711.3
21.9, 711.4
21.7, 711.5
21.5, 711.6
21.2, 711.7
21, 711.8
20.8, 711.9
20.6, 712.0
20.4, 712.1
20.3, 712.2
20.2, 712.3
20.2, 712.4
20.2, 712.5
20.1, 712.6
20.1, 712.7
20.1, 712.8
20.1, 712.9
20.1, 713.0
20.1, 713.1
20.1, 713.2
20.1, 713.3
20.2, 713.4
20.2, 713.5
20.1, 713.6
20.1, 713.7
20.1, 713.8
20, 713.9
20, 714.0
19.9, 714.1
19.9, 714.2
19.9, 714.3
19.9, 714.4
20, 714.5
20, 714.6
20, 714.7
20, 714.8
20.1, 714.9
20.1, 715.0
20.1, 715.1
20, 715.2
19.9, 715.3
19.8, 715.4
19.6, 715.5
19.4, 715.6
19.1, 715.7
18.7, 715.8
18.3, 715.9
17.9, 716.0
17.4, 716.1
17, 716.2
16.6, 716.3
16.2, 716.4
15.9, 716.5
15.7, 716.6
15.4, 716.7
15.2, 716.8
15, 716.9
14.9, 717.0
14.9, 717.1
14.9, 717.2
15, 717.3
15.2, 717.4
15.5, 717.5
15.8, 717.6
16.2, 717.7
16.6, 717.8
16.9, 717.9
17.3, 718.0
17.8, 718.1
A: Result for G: 2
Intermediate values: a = 2.0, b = -0.15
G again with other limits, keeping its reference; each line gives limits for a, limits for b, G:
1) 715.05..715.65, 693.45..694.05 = 0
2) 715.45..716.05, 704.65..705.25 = 0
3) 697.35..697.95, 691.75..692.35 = 3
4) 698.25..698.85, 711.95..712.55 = 0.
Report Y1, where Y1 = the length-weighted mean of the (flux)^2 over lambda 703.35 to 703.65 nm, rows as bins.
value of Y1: 395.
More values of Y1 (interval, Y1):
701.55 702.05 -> 424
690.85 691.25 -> 364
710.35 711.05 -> 475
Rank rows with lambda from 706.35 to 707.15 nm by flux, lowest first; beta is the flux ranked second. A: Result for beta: 20.7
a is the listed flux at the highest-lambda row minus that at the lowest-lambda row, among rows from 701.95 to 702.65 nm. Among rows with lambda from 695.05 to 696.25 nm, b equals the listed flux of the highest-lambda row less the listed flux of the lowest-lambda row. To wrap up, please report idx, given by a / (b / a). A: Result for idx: 0.1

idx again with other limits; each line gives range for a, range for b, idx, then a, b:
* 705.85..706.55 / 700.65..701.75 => -0.3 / -0.5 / -0.9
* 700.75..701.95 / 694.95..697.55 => 0.8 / -1.3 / 2.0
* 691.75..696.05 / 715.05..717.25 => -0.1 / 0.8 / -5.2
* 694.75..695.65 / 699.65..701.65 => 3.3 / 1.4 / 0.6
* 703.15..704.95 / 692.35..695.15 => -4.5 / 1.9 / -0.8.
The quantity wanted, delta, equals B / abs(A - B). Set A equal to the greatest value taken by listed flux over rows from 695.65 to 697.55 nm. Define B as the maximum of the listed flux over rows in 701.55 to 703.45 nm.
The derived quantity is 42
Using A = 21.4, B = 20.9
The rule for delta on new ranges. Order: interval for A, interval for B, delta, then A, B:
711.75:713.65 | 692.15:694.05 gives 106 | 21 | 21.2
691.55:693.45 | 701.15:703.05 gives 54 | 21.2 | 21.6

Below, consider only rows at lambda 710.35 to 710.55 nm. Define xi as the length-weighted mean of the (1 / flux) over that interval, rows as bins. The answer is 0.0460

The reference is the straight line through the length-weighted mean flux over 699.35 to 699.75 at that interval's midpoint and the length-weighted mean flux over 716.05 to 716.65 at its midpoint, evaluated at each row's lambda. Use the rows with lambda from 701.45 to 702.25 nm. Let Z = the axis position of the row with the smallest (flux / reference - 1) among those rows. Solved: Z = 702.2 nm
